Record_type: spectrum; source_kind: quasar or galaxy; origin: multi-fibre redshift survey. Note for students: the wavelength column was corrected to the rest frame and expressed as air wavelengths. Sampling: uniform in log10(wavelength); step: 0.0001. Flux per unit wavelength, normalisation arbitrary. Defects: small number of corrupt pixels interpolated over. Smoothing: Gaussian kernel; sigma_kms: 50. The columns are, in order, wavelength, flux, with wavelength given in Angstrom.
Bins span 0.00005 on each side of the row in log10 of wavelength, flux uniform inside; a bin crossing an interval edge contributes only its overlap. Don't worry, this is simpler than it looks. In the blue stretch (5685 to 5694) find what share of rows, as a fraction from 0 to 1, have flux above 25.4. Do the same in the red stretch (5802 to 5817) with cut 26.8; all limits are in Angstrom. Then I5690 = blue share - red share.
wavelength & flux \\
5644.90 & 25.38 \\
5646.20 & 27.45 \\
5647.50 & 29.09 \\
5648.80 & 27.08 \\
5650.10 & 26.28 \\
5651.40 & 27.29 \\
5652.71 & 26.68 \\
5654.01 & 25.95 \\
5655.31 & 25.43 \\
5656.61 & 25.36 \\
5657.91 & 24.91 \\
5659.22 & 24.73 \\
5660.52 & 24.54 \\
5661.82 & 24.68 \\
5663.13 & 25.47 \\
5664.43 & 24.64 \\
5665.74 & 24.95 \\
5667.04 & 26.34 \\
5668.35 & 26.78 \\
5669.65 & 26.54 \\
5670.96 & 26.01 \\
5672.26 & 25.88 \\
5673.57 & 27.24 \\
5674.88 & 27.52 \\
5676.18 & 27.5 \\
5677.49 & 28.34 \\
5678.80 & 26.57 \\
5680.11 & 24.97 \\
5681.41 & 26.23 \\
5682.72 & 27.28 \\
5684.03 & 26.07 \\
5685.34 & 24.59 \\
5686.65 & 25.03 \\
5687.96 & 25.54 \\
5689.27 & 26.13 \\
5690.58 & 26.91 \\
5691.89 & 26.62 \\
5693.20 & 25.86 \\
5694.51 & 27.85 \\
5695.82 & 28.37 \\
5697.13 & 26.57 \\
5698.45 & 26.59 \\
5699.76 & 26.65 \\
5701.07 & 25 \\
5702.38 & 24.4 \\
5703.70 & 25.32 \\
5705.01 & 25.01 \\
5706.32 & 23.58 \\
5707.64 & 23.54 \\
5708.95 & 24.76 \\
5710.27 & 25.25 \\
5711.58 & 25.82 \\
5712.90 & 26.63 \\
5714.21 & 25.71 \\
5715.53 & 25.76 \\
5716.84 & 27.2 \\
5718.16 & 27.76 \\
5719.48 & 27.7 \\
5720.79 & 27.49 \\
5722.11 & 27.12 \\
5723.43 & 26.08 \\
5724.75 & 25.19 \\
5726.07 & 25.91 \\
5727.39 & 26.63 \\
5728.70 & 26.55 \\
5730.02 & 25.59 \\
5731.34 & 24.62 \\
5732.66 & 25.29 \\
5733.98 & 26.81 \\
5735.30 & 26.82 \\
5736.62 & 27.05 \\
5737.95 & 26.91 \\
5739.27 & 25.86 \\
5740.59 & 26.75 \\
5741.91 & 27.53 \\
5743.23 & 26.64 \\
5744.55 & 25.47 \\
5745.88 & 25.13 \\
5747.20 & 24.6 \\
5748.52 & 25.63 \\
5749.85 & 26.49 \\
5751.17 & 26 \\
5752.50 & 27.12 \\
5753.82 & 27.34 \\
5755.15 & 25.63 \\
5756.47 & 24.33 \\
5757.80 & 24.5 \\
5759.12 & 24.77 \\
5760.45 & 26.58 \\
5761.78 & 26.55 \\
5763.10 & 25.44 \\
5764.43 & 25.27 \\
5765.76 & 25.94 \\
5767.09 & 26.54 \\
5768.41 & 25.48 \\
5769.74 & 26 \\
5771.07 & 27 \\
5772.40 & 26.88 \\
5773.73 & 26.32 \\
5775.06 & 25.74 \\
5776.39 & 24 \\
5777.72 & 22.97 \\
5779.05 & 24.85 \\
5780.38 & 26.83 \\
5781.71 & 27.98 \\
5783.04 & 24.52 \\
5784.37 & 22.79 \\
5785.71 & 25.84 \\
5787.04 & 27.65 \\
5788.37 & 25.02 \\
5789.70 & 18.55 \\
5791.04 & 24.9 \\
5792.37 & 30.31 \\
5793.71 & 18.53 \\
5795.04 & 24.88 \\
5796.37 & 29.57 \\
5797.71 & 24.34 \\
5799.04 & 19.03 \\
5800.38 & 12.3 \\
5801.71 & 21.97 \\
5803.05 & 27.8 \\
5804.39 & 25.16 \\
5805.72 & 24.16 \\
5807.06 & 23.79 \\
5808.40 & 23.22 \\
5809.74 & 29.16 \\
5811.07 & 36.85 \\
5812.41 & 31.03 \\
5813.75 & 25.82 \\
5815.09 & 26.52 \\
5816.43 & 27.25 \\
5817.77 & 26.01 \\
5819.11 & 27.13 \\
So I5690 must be 0.26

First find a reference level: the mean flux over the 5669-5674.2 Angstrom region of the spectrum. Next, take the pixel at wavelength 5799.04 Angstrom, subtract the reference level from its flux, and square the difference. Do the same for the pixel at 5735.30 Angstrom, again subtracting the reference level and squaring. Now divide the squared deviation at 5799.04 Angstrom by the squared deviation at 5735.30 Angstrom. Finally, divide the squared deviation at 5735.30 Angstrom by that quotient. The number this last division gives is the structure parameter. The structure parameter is 0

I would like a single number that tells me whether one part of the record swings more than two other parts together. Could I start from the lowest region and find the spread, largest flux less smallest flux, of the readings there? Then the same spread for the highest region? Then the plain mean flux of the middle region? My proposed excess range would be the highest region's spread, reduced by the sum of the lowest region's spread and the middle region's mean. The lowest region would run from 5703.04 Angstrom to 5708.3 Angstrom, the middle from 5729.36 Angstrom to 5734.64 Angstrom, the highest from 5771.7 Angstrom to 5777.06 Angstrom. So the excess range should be -24.5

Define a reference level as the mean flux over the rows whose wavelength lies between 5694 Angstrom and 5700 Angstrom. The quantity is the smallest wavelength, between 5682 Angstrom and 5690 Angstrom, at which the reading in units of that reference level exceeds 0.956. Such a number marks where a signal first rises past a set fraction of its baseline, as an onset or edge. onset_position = 5682.72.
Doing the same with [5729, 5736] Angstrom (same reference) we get 5733.98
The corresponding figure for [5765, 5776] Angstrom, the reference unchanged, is 5767.09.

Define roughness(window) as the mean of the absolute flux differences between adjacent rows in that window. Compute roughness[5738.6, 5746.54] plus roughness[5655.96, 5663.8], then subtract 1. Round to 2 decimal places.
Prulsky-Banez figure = 0.16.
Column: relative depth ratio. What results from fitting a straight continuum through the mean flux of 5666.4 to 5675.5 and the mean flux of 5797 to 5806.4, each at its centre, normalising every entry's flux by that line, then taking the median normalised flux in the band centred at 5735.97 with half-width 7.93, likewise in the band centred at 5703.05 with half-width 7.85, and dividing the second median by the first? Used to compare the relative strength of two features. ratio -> 0.90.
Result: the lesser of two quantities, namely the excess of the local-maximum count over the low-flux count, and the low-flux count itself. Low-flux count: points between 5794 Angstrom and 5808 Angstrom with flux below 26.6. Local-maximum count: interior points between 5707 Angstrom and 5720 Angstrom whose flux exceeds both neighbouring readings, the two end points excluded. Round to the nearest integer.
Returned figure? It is -6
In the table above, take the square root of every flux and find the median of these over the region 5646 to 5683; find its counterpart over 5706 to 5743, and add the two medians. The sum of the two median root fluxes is 10.26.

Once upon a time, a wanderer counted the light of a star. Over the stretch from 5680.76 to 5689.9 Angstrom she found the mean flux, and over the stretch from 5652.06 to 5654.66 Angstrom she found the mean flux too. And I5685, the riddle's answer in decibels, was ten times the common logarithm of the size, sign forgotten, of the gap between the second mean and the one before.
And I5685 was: -3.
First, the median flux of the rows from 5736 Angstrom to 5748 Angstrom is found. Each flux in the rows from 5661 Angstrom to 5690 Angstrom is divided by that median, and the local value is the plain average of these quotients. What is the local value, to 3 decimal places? 0.980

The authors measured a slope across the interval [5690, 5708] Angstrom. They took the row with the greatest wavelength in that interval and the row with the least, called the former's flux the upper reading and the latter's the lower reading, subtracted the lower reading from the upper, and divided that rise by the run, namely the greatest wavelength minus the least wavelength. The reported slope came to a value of -0.20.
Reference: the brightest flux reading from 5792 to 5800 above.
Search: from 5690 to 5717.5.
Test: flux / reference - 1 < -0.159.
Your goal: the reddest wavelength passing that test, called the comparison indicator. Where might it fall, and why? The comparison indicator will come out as 5710.27 Angstrom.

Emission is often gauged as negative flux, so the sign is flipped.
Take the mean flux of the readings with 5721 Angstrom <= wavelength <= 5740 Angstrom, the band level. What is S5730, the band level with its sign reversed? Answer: -26.2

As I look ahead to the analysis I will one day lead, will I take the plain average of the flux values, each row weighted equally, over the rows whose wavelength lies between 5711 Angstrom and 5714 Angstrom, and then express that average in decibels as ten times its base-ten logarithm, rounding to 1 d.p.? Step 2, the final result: 14.2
